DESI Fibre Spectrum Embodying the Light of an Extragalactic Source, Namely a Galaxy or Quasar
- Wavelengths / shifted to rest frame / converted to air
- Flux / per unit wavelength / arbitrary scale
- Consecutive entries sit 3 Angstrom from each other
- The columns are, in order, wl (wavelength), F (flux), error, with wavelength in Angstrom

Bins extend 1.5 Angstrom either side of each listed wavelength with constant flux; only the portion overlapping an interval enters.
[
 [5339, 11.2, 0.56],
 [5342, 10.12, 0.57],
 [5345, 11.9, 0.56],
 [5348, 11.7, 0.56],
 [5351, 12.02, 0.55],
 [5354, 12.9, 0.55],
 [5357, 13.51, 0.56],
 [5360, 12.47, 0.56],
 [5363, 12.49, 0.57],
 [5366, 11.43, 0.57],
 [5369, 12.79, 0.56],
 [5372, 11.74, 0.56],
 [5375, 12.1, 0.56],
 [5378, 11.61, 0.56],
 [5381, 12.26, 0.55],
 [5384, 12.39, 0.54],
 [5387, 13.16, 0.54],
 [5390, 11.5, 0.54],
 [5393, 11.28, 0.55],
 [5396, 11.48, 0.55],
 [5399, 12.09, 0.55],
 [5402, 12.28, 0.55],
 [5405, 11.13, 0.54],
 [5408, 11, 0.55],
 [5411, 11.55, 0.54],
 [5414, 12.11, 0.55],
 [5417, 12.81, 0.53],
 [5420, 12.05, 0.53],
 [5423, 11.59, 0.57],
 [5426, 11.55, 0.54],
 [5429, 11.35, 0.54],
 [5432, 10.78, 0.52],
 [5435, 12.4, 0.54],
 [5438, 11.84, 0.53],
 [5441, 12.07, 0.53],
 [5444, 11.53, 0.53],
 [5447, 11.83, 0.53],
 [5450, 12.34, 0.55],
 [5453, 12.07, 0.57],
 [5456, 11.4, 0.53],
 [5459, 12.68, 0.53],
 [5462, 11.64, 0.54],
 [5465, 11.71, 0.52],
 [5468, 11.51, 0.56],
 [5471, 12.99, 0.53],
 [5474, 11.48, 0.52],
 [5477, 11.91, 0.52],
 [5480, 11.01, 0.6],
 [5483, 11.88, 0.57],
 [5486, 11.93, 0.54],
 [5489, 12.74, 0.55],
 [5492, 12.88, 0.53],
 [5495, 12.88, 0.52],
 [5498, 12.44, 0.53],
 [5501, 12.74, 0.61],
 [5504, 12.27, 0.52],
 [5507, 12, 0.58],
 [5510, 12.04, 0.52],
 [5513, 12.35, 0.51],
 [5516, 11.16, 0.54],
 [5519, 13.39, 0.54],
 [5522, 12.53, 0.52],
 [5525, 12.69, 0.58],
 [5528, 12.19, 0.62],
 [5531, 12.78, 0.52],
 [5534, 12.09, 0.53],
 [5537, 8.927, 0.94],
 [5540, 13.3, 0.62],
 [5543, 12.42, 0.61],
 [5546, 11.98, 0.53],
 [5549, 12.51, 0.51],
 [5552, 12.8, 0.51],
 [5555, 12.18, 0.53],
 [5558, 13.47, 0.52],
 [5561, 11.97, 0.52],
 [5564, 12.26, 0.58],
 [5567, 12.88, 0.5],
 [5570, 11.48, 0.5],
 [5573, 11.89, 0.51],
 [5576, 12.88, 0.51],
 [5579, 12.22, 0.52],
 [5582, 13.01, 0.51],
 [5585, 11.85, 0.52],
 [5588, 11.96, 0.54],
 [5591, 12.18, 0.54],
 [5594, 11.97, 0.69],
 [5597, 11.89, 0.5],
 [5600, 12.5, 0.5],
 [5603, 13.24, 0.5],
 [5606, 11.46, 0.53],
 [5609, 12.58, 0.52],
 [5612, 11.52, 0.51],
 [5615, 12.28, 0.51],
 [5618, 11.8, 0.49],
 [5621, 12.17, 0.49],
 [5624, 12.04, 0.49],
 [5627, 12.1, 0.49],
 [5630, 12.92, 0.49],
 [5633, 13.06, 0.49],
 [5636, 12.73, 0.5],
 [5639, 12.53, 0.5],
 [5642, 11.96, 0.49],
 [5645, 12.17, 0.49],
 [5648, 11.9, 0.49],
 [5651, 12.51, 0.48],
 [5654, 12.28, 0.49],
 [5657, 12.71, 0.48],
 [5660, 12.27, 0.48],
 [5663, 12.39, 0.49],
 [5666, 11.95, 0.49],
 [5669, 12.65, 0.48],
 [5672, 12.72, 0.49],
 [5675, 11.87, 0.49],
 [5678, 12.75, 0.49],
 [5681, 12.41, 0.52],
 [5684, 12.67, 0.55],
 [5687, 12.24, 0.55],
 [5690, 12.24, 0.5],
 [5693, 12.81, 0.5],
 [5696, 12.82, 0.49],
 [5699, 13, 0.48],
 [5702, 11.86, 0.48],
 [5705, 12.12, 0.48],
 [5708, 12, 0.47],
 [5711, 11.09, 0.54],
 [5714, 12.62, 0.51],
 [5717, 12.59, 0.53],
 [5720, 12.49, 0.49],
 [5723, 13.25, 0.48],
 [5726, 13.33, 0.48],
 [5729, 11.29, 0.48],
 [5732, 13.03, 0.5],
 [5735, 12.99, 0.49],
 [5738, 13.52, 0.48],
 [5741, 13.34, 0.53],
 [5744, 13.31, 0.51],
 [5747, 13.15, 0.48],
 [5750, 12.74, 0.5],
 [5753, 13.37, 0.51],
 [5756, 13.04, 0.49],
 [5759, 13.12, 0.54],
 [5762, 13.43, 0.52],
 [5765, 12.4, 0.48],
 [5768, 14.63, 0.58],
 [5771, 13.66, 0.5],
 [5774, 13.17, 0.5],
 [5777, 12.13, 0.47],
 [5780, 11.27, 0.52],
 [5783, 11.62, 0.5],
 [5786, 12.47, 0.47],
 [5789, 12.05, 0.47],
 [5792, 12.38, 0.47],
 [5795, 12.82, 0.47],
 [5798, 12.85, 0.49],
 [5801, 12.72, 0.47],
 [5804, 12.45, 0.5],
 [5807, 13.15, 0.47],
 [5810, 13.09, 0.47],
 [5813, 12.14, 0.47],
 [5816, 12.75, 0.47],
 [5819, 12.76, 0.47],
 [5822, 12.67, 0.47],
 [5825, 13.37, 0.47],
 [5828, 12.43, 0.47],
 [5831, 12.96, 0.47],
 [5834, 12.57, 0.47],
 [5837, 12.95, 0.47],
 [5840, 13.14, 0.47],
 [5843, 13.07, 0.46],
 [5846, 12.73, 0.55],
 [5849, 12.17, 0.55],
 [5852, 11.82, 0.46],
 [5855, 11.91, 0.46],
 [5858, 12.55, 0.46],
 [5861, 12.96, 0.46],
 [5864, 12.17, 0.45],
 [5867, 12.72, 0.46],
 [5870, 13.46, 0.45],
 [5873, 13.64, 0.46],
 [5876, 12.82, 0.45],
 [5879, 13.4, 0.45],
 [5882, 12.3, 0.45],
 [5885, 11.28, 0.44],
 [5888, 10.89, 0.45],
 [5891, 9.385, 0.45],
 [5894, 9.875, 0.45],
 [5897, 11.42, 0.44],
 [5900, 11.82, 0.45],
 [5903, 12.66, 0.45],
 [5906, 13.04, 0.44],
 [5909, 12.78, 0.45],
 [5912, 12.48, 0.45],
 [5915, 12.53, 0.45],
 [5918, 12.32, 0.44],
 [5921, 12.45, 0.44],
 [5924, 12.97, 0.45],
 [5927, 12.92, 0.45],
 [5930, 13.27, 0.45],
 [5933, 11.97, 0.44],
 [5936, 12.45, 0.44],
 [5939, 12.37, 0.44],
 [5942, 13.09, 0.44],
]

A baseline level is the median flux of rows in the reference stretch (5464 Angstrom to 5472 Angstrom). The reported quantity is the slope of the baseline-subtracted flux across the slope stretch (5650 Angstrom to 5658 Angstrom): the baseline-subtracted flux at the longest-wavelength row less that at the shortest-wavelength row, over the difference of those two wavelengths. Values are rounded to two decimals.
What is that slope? 0.03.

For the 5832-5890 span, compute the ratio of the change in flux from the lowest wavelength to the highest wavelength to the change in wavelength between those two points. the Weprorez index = -0.03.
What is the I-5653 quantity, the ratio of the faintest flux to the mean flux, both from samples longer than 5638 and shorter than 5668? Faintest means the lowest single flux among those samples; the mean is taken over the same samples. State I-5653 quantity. 0.97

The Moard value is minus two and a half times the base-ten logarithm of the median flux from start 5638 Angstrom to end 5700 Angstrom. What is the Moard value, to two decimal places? -2.73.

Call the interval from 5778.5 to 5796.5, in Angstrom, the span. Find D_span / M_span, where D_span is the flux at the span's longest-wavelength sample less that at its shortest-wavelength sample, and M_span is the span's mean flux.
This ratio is 0.13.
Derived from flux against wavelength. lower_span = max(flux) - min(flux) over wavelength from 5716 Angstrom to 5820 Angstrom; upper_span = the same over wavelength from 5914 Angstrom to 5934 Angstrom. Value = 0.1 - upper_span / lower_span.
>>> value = -0.29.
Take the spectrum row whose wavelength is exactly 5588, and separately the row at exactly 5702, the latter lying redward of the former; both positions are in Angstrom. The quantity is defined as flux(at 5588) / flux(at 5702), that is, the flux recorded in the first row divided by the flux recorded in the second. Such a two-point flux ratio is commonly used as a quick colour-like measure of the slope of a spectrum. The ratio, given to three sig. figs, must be 1.01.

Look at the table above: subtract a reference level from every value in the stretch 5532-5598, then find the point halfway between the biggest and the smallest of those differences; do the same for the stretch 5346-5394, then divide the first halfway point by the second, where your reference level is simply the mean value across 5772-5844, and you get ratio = 6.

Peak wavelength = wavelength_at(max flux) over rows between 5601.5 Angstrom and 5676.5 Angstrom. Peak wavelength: 5603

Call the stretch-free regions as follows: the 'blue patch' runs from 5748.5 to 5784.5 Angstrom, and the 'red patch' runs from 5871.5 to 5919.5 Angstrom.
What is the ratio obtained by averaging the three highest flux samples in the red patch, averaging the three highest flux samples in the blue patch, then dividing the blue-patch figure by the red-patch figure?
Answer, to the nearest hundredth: 1.04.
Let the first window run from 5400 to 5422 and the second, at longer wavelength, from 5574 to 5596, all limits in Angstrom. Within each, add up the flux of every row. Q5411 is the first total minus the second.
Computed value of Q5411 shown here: -3.1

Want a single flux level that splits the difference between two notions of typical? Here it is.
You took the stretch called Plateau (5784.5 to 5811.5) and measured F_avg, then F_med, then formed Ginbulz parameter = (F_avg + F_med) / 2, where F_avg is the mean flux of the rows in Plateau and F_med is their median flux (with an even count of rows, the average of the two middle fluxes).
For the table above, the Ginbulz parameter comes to 12.7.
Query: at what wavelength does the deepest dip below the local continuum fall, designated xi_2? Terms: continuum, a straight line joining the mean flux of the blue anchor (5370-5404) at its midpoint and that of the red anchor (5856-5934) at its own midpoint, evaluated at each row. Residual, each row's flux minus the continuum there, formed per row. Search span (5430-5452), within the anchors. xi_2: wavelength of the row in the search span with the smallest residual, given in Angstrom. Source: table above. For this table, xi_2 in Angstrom 5432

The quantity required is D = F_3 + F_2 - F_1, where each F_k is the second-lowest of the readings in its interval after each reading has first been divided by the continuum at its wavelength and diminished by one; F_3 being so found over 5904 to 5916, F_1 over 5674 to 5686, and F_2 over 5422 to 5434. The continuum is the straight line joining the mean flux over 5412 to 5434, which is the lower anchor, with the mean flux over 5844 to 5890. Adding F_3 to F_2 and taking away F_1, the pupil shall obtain -0.055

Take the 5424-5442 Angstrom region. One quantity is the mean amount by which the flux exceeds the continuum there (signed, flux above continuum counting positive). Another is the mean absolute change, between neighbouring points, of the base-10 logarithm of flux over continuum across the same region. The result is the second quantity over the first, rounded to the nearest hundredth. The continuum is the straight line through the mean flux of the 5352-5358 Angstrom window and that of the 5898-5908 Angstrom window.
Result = -0.02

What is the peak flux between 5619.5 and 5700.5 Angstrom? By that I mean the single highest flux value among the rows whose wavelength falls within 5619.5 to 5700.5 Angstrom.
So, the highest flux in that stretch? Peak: 13.06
